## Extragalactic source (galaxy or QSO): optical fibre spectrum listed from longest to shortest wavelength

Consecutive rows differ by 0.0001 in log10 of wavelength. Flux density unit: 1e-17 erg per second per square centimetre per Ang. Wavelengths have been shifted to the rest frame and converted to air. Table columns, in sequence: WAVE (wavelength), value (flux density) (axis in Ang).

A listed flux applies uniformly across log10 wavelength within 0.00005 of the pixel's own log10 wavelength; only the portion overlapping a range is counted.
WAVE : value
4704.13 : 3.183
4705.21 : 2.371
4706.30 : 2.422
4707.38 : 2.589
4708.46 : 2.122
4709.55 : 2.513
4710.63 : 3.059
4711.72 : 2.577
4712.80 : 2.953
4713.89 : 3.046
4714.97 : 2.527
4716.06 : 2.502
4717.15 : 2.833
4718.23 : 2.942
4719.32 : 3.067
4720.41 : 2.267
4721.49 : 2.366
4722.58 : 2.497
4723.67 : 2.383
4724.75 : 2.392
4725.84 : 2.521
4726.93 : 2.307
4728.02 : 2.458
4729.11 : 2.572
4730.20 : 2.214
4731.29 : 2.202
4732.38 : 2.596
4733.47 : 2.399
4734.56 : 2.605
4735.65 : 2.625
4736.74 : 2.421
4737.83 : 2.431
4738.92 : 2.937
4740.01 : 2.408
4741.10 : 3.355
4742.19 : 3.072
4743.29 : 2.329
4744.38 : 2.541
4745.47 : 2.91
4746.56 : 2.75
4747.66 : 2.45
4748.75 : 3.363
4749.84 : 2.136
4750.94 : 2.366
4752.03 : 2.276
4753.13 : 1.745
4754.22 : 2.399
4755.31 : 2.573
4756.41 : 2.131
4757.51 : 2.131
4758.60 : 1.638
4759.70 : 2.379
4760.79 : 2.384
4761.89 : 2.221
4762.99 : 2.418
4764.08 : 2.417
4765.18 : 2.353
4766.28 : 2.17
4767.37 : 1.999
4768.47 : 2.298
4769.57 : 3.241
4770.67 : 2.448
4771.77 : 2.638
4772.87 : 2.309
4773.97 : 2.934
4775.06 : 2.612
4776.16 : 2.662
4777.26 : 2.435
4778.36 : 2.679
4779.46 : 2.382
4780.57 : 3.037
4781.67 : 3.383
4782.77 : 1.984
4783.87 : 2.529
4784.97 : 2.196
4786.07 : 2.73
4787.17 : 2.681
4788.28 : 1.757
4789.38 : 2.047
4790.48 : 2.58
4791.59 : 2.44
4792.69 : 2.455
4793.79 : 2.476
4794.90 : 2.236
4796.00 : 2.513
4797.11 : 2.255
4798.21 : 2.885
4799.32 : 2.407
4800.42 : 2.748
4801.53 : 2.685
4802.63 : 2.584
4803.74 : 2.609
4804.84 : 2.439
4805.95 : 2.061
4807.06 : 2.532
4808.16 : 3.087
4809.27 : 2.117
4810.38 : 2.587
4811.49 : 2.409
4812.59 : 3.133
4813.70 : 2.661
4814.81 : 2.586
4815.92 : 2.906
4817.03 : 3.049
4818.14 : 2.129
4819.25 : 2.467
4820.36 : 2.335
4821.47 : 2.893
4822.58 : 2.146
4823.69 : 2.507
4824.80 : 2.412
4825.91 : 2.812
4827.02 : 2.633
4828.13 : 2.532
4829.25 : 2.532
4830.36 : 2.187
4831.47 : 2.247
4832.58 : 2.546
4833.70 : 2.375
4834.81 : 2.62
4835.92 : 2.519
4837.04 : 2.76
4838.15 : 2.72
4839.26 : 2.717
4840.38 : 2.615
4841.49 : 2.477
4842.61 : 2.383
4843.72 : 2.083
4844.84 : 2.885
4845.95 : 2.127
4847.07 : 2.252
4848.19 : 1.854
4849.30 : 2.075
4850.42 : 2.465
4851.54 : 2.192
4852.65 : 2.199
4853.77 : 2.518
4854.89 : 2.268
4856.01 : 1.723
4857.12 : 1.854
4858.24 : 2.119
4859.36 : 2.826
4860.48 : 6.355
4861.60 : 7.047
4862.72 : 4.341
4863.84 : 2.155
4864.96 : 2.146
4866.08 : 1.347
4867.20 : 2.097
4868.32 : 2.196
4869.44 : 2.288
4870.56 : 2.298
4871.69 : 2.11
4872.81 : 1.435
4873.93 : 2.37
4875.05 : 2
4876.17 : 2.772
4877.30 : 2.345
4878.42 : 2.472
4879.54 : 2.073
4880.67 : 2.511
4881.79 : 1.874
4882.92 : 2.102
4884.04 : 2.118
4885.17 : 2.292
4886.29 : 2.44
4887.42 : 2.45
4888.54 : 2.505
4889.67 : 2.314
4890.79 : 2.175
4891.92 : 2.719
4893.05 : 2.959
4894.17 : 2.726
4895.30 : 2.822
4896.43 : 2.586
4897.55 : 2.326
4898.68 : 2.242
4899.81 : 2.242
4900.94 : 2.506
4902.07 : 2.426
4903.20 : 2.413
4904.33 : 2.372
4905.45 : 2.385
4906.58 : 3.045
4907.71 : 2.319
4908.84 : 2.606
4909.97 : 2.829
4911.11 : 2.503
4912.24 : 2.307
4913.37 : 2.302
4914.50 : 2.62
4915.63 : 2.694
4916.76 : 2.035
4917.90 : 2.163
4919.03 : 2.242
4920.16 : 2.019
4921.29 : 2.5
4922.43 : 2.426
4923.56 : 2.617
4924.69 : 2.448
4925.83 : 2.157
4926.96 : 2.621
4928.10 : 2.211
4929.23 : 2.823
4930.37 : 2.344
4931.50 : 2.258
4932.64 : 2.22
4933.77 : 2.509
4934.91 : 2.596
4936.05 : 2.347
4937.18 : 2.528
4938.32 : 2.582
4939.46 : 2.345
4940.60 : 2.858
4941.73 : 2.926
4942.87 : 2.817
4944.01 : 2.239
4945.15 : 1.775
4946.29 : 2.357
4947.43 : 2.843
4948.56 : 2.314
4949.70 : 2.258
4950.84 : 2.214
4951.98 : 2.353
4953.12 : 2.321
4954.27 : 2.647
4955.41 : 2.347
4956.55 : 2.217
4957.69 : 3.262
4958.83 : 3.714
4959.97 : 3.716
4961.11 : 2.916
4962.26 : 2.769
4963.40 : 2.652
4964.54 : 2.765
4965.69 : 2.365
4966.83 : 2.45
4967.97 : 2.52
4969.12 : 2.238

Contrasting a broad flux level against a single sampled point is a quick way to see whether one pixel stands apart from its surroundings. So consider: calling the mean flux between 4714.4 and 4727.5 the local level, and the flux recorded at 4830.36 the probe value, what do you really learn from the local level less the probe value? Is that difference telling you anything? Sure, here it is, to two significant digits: 0.36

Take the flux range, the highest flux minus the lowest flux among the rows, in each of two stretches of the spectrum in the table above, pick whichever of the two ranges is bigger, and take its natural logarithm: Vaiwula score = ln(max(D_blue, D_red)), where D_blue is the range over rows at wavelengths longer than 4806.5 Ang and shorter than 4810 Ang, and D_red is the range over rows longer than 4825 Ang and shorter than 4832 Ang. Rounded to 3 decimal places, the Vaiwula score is -0.030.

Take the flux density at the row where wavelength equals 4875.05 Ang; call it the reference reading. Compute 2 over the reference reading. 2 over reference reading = 1.00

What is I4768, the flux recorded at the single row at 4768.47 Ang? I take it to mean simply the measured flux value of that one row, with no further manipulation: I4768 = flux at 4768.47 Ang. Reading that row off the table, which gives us 2.298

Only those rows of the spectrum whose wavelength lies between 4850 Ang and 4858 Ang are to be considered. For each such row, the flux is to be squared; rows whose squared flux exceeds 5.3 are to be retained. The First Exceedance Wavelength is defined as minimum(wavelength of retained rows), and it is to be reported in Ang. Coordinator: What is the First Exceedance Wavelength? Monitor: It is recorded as 4850.42 Ang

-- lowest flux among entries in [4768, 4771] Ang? 2.298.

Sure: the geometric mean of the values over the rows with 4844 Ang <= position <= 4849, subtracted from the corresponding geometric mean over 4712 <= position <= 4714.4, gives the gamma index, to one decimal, 0.7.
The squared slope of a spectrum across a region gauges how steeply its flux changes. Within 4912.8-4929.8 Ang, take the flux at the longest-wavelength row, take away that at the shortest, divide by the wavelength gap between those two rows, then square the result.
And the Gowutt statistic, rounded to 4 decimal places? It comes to 0.0011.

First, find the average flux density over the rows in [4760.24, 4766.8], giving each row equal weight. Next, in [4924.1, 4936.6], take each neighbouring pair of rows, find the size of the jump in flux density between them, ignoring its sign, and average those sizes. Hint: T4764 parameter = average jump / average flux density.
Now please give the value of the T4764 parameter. 0.129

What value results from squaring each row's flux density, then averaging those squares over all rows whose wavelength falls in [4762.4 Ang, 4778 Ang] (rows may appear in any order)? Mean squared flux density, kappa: 6.3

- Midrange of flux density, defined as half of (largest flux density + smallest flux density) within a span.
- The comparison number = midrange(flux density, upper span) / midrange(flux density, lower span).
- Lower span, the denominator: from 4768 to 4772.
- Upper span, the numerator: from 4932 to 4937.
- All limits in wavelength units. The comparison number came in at 0.87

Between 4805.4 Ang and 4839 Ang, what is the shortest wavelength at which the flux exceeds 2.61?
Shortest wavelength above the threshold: 4808.16 Ang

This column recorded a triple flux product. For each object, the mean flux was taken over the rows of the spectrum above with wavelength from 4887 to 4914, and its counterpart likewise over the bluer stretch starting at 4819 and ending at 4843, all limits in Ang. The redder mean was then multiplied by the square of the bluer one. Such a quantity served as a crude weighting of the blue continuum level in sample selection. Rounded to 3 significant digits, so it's 15.9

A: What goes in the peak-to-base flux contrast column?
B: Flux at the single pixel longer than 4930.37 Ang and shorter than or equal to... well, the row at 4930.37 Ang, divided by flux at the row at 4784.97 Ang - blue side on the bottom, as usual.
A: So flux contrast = 1.1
